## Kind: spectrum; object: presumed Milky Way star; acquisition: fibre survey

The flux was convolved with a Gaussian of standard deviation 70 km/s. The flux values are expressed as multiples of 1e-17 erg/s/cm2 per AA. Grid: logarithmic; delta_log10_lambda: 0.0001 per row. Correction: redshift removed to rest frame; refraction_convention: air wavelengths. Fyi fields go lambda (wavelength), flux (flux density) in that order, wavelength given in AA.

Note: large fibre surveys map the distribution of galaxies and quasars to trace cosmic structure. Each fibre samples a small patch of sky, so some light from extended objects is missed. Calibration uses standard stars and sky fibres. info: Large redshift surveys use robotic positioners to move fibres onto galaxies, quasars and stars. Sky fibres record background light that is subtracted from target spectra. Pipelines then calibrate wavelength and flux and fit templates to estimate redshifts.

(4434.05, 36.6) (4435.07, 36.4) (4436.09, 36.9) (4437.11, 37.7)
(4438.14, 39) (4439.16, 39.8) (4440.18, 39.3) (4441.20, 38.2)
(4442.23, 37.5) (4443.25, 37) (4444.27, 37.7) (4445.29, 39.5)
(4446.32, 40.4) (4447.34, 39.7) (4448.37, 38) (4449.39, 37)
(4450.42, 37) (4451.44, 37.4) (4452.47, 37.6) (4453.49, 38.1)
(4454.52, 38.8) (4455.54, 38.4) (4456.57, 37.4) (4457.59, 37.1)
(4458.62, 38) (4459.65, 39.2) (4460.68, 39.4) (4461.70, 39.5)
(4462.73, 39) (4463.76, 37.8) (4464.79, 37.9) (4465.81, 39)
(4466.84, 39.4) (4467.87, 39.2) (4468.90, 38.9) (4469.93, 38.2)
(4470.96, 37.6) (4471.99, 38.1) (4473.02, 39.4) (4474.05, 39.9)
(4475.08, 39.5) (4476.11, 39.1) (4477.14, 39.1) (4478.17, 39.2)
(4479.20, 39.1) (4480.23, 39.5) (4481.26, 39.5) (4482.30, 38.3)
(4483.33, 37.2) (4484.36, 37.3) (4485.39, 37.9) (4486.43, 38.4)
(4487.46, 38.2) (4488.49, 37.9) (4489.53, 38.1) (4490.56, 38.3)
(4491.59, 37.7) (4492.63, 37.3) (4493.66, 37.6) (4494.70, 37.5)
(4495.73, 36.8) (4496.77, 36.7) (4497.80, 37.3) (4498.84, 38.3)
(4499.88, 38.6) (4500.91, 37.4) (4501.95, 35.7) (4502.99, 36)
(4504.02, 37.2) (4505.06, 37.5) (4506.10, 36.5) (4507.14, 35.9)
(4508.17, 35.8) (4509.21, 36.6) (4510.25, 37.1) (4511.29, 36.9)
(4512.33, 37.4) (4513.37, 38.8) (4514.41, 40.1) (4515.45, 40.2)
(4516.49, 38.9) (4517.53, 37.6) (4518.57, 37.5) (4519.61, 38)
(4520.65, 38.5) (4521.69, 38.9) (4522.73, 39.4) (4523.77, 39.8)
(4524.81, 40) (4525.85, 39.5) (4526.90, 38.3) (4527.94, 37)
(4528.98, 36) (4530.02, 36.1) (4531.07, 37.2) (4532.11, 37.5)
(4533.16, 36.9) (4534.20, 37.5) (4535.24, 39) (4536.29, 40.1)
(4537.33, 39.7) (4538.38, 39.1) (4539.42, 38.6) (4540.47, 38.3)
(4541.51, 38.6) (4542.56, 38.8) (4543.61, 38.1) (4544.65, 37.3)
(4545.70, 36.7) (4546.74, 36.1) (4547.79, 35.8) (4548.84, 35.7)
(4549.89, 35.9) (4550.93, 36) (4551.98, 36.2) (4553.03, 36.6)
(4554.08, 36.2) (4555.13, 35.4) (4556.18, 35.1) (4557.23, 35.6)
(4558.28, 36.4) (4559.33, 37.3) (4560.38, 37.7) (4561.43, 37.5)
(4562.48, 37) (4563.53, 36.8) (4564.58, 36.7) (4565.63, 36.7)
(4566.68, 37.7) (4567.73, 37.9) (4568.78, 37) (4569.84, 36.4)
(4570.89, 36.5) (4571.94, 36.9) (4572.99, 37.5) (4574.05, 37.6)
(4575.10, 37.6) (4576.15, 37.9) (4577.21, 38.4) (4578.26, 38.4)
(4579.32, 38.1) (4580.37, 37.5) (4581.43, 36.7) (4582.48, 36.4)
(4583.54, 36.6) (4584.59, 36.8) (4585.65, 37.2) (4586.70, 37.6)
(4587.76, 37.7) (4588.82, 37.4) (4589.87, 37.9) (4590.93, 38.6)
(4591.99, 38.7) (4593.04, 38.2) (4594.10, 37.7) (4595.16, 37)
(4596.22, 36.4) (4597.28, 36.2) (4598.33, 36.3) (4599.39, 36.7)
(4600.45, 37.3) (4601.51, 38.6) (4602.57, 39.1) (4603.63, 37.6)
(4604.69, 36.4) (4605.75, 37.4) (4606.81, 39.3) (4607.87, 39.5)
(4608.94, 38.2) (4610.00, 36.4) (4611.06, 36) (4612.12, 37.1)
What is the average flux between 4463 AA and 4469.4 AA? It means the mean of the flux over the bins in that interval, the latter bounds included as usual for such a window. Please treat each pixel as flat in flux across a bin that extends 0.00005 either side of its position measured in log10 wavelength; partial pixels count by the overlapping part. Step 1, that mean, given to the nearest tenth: 38.7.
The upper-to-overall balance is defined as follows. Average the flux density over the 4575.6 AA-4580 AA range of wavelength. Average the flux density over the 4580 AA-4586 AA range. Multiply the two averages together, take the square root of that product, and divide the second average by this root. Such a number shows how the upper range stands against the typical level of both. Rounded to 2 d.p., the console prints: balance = 0.98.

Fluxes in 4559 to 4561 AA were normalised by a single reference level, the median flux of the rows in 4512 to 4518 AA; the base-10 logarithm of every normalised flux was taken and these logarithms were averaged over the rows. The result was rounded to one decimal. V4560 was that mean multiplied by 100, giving -1.5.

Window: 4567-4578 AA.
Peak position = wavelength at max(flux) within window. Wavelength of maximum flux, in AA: 4577.21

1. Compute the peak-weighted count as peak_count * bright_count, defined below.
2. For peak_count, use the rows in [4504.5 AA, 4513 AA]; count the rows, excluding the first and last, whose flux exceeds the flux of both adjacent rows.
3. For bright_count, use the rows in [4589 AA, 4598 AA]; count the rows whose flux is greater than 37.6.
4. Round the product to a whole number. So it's 5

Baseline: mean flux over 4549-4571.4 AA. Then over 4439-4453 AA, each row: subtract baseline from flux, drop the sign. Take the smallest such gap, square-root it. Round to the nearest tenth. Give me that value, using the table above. 0.6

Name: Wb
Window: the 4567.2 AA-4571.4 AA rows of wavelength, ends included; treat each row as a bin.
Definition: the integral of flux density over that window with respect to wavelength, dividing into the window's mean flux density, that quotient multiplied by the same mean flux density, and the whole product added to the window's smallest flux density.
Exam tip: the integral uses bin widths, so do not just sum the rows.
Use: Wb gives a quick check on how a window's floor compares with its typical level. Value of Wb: 45.2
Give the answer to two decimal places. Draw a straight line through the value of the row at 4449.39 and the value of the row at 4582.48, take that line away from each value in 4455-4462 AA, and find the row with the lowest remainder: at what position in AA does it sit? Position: 4457.59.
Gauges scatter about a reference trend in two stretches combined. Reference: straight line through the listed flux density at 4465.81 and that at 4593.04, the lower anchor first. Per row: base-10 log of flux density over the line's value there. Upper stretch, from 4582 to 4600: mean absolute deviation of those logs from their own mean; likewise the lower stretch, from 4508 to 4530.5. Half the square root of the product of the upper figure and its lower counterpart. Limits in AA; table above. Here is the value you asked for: 0.0052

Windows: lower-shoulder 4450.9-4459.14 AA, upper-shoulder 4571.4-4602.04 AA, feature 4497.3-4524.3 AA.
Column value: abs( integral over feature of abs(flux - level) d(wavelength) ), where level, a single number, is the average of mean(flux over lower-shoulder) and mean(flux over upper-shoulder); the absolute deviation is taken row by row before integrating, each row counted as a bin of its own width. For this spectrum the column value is 28.8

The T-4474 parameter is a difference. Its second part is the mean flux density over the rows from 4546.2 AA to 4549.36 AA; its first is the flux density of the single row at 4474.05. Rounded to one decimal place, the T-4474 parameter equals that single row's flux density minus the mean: 4.0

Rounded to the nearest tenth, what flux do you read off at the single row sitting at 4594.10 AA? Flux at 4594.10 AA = 37.7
